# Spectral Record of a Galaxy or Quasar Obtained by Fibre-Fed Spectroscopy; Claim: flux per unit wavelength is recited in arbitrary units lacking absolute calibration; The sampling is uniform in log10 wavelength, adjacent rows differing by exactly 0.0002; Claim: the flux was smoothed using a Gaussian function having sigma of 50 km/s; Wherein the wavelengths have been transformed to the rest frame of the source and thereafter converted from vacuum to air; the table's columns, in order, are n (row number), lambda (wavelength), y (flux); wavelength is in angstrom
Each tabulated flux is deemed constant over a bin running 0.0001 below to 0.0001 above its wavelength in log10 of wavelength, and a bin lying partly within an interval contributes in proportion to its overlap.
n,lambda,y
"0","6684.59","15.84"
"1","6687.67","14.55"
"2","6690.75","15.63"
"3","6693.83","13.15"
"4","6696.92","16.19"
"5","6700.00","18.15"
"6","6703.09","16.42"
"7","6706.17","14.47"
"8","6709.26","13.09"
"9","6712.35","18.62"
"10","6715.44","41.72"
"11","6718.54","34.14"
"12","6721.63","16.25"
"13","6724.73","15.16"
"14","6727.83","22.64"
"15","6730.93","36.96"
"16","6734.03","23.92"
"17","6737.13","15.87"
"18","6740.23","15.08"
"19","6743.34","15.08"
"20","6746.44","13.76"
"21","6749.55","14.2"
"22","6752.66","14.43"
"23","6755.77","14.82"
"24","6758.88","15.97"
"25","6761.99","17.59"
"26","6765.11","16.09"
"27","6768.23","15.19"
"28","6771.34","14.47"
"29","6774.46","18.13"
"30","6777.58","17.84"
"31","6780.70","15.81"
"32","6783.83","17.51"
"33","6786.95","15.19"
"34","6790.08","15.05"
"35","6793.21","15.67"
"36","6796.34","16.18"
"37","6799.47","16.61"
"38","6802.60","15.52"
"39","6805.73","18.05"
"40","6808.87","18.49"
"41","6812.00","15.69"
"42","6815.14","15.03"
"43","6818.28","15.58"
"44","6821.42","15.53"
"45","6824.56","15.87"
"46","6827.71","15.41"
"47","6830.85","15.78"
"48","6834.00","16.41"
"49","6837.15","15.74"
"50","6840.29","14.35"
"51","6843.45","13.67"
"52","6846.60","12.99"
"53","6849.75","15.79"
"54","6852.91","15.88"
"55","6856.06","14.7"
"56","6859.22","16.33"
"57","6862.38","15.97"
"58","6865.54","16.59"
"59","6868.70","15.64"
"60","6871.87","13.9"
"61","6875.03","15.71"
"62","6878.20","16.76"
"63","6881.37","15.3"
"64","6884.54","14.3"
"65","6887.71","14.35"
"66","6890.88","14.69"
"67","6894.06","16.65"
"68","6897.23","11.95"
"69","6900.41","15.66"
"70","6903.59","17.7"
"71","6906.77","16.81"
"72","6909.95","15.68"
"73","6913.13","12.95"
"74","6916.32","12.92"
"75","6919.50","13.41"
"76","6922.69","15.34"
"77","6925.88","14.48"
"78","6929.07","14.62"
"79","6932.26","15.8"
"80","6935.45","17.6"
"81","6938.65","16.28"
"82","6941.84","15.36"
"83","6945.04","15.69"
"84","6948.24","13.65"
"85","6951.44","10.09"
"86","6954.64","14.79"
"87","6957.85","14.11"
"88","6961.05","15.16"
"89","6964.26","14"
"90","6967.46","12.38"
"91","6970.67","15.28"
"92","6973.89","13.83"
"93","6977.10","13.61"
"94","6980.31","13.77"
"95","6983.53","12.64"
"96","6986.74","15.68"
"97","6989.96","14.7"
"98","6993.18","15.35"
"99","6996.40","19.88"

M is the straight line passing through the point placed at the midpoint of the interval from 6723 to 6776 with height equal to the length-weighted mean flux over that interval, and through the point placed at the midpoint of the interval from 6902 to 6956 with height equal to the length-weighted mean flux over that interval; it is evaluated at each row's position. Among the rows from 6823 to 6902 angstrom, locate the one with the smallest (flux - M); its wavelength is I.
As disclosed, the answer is 6897.23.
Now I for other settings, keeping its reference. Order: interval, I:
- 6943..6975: 6951.44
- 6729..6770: 6746.44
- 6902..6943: 6913.13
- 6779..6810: 6790.08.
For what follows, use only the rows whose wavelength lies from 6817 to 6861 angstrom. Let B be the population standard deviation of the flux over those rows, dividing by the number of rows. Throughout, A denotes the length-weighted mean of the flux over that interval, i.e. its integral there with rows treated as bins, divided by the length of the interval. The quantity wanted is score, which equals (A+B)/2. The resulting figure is 8.1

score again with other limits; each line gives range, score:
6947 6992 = 7.6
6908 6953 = 8.2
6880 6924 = 8.2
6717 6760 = 13.3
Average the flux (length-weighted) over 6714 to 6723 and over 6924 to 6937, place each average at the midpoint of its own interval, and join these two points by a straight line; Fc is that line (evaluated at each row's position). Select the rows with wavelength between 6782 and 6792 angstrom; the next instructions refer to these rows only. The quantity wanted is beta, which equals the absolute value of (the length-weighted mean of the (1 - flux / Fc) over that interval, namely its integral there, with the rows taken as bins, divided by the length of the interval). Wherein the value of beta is 0.39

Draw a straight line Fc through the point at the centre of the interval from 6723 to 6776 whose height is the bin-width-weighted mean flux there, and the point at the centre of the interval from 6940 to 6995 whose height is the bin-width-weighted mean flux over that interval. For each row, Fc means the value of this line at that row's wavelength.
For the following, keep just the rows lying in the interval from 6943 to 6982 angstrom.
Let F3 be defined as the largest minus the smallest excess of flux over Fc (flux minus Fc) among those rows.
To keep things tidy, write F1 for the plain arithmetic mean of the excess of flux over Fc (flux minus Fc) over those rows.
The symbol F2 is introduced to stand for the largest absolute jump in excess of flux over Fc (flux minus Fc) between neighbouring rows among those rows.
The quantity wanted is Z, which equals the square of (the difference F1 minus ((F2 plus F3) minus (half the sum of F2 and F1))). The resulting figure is 71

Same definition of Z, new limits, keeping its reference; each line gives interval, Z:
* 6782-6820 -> 36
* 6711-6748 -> 1041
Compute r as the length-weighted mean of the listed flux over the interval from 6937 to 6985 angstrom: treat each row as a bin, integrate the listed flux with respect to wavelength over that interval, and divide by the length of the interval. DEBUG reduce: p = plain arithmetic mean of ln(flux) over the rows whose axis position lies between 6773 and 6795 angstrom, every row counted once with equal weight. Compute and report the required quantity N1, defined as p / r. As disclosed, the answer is 0.199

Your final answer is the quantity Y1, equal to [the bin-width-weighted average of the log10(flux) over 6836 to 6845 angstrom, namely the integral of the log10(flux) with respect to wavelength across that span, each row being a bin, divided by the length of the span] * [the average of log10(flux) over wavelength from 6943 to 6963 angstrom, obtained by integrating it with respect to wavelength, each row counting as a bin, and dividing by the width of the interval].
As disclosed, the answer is 1.324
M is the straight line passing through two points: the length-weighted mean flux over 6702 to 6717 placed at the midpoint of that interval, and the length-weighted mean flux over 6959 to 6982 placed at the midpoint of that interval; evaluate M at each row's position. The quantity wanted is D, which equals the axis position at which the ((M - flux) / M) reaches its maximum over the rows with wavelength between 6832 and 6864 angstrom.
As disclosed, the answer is 6846.60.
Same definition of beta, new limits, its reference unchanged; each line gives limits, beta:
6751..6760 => 0.47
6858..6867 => 0.21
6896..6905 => 0.14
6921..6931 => 0.07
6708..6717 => 0.20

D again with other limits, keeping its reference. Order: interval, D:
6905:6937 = 6913.13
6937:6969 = 6951.44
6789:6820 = 6790.08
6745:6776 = 6746.44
